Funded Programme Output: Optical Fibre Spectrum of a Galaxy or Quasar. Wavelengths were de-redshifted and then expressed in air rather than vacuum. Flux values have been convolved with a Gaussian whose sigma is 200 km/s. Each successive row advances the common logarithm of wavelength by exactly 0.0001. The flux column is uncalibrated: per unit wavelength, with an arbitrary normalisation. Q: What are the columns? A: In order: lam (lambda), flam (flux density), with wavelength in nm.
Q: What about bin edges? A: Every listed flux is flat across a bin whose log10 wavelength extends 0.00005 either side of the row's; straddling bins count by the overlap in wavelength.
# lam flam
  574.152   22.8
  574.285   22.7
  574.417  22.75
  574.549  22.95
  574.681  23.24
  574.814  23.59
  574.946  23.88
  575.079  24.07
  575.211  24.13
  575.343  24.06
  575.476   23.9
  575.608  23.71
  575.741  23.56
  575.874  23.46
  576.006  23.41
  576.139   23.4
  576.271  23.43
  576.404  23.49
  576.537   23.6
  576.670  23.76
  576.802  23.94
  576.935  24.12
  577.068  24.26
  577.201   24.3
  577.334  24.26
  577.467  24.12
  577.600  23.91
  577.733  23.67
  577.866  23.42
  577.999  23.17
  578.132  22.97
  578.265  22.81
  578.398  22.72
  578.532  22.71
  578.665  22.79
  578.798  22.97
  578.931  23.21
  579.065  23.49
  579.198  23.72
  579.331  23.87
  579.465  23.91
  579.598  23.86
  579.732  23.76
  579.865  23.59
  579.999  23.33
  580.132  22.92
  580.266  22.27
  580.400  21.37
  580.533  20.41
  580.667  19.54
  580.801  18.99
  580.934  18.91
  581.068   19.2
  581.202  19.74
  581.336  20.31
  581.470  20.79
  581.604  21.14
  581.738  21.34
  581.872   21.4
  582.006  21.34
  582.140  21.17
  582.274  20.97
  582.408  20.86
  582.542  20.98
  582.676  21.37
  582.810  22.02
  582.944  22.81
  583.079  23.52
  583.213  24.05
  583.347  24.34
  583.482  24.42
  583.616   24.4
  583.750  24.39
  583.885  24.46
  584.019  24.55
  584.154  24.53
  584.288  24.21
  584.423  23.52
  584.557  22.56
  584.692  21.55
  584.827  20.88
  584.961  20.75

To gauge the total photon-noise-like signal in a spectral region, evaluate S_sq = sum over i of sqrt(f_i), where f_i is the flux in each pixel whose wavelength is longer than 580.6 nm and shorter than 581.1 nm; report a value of 17.5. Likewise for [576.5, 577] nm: 19.5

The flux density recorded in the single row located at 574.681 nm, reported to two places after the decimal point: 23.24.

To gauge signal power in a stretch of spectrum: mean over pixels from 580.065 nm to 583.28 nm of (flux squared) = 449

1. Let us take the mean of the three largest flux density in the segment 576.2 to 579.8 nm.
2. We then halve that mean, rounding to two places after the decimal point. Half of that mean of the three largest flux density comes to 12.14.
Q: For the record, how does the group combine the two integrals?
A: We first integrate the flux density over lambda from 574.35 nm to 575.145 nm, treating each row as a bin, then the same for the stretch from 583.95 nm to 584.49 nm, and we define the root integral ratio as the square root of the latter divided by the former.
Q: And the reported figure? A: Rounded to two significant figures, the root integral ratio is 0.84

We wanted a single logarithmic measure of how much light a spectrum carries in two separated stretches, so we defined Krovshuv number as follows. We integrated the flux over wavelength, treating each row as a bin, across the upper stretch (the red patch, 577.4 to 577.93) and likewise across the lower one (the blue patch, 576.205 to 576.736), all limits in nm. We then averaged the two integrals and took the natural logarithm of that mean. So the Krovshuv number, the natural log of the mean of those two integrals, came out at 2.53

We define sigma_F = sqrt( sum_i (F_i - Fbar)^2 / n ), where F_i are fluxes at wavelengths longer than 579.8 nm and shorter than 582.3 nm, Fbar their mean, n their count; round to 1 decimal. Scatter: 1.3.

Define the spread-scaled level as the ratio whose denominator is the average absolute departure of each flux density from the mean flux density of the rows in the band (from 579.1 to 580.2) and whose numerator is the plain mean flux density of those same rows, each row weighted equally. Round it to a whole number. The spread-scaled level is 93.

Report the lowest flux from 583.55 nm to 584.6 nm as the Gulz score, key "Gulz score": 22.56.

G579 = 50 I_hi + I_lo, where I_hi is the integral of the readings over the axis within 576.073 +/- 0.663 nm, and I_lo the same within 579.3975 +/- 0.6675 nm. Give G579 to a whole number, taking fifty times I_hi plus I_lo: 1595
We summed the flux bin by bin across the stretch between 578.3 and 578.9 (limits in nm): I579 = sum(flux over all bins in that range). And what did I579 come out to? 91.2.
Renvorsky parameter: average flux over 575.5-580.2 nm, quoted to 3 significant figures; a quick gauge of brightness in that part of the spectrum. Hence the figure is 23.5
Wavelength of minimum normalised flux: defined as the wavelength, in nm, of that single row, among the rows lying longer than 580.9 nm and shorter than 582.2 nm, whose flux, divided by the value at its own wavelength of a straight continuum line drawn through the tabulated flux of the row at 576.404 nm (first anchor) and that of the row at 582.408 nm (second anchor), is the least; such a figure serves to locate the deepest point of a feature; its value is 580.934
